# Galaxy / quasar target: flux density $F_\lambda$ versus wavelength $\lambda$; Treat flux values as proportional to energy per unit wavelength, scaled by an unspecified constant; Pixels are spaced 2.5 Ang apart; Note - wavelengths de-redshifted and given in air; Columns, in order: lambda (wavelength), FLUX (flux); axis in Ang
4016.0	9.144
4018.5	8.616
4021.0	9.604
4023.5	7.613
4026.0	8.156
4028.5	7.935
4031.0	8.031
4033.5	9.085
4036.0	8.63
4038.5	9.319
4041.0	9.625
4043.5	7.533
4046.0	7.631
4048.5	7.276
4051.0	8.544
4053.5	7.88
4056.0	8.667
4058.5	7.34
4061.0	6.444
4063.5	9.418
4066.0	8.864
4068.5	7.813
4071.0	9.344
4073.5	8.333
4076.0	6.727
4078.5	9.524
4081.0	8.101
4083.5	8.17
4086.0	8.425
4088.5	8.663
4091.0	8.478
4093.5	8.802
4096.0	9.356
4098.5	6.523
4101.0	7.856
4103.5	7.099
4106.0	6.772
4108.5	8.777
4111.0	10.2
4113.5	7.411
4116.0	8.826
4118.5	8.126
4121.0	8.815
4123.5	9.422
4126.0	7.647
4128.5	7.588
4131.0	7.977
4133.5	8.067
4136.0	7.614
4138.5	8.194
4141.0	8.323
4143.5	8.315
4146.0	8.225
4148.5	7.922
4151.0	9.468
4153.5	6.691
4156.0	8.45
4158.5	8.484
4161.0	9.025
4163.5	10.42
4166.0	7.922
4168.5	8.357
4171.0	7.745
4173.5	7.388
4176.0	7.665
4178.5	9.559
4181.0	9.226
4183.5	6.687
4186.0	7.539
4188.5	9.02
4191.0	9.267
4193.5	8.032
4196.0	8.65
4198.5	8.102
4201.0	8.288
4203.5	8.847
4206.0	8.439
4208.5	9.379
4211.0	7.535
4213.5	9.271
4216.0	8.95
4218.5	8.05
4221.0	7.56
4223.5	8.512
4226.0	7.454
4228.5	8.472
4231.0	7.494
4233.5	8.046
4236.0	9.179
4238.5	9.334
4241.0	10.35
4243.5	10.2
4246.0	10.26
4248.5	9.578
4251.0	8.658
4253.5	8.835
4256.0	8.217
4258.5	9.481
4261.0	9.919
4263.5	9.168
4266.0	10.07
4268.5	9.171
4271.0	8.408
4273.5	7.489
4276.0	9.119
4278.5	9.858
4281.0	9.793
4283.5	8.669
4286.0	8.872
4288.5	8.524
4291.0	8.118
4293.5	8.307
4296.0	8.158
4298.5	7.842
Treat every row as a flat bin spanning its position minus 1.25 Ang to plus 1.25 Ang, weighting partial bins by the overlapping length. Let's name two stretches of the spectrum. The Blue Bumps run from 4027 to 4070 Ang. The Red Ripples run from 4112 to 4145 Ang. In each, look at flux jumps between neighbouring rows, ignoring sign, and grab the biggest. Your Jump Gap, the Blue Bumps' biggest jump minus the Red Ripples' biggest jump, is 1.2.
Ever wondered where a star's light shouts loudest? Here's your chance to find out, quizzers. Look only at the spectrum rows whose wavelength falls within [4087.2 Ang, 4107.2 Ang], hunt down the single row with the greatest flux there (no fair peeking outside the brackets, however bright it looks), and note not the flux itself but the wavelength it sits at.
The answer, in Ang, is 4096.0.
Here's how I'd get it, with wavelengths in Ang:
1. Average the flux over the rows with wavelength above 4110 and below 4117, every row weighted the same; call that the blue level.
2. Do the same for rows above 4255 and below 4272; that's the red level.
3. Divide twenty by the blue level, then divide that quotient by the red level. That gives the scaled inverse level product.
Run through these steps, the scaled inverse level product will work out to 0.25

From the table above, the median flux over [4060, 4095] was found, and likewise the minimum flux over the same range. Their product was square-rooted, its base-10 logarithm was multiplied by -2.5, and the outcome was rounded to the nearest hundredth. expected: -2.17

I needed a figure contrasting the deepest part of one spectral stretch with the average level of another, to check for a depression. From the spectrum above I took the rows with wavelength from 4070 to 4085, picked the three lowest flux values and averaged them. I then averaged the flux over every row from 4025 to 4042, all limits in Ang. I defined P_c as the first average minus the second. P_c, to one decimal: -1.0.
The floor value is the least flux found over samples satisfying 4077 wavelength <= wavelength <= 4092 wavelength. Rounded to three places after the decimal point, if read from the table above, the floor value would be 8.101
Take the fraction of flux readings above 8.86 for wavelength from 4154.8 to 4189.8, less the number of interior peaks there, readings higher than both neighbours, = -2.6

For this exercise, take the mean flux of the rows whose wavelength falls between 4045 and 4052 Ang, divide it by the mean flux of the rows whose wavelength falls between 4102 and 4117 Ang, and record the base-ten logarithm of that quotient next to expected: -0.020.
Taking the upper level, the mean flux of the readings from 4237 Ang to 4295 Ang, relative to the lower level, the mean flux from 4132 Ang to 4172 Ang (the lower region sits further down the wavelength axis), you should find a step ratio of 1.10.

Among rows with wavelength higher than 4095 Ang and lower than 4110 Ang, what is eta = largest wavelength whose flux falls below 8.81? 4108.5 Ang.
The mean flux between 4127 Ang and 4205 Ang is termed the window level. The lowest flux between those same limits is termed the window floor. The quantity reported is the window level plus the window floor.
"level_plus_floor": 15.0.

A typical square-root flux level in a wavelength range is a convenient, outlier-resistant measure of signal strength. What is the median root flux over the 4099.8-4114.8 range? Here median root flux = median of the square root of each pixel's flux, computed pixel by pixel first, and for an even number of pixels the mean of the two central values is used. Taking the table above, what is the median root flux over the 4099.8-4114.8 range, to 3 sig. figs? 2.76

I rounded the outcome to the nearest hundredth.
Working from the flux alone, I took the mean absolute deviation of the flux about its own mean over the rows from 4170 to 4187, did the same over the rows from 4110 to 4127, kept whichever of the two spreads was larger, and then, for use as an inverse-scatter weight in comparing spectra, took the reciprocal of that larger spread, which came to 1.23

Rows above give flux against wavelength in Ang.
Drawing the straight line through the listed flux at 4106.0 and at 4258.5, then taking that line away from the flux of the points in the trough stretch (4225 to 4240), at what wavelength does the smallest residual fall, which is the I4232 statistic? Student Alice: 4231.0 Ang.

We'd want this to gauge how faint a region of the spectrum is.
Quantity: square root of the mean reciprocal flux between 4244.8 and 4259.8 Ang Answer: 0.331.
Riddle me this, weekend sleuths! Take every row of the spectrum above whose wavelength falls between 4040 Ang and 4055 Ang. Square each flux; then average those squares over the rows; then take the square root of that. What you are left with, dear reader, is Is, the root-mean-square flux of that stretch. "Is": 8.12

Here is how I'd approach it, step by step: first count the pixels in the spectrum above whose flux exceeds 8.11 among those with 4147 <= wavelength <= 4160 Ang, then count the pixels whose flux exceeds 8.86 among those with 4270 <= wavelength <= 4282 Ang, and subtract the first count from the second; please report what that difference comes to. 0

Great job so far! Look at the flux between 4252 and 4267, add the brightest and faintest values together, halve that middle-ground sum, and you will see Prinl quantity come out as 9.1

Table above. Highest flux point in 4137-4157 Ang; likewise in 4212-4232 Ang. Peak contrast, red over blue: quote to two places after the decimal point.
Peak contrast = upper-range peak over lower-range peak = 0.98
